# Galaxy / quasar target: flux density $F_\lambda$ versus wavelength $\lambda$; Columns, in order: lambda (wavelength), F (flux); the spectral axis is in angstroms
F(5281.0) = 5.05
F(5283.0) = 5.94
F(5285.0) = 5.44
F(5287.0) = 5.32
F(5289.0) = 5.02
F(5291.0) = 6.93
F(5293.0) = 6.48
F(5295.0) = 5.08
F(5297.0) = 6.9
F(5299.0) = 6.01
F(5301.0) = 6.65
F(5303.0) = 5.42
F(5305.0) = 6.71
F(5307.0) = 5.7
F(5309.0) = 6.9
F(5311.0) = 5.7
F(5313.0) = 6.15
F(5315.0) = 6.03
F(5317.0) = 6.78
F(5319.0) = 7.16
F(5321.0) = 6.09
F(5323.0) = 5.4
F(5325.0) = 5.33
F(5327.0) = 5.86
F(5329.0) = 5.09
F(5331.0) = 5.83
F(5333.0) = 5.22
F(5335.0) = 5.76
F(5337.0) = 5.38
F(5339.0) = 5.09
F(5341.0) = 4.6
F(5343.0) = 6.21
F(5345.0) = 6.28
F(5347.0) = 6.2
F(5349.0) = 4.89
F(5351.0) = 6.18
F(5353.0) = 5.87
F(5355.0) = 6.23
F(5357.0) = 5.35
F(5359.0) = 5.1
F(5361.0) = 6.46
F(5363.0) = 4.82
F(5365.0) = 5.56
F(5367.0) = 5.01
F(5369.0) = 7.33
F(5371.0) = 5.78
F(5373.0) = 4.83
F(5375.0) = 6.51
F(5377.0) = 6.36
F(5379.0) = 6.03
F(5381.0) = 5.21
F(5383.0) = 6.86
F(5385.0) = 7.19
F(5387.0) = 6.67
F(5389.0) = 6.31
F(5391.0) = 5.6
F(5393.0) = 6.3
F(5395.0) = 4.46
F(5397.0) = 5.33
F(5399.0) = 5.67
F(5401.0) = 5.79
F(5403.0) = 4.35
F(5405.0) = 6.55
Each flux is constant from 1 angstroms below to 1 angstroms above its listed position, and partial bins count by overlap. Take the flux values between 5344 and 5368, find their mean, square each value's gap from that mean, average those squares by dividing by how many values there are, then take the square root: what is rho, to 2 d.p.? 0.58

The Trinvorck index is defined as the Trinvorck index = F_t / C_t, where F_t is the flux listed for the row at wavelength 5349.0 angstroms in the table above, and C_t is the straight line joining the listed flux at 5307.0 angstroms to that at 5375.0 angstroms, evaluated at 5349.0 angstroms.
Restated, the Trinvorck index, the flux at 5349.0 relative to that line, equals 0.79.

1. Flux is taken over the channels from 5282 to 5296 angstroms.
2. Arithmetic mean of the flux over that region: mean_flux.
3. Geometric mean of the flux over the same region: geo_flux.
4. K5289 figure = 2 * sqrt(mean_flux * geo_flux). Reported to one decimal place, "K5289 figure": 11.4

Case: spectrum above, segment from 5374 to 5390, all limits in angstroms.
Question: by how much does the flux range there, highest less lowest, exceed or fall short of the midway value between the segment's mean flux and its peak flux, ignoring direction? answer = 4.81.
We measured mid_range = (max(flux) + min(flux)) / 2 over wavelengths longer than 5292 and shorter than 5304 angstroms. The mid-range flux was 5.99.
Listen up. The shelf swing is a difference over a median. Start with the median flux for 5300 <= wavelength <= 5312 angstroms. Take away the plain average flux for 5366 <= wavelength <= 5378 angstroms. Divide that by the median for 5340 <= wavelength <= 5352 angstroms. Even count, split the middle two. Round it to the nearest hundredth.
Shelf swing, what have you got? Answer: 0.03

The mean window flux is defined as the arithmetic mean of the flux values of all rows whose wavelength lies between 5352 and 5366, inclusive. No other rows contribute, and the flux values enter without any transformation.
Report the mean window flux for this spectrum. 5.63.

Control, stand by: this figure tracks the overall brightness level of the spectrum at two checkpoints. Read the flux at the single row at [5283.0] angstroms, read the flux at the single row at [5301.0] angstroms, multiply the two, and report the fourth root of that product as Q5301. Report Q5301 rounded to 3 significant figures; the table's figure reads 2.51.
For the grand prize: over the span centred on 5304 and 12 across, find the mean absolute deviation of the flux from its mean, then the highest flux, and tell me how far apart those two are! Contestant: 6.4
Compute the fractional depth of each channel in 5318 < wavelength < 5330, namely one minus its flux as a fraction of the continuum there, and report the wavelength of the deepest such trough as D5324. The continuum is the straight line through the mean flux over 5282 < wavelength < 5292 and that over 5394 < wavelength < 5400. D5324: 5329.0 angstroms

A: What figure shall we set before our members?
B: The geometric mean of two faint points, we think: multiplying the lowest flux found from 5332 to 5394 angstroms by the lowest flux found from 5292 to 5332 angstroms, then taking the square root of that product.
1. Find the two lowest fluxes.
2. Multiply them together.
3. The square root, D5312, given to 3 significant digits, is 4.83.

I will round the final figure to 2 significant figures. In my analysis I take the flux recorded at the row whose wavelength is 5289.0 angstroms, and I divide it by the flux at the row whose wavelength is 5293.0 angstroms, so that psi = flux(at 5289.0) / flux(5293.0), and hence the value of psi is 0.77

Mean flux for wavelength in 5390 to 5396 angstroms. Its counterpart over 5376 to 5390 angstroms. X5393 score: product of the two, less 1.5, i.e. 33.3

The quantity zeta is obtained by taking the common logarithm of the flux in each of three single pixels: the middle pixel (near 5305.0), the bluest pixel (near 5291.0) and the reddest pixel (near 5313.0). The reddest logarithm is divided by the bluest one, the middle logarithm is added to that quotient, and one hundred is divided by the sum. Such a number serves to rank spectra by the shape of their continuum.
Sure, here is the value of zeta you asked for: 57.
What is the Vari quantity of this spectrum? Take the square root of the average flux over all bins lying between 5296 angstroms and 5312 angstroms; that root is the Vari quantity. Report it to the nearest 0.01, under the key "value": 2.50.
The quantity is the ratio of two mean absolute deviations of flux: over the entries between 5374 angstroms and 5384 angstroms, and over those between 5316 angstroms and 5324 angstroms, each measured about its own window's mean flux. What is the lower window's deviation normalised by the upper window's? 1.3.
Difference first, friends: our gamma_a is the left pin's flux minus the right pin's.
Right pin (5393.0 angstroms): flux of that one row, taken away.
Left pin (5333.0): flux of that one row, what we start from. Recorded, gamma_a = -1.1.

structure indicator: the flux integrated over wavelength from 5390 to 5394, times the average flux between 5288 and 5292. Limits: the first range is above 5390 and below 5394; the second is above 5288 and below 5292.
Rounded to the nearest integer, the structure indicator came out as 142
